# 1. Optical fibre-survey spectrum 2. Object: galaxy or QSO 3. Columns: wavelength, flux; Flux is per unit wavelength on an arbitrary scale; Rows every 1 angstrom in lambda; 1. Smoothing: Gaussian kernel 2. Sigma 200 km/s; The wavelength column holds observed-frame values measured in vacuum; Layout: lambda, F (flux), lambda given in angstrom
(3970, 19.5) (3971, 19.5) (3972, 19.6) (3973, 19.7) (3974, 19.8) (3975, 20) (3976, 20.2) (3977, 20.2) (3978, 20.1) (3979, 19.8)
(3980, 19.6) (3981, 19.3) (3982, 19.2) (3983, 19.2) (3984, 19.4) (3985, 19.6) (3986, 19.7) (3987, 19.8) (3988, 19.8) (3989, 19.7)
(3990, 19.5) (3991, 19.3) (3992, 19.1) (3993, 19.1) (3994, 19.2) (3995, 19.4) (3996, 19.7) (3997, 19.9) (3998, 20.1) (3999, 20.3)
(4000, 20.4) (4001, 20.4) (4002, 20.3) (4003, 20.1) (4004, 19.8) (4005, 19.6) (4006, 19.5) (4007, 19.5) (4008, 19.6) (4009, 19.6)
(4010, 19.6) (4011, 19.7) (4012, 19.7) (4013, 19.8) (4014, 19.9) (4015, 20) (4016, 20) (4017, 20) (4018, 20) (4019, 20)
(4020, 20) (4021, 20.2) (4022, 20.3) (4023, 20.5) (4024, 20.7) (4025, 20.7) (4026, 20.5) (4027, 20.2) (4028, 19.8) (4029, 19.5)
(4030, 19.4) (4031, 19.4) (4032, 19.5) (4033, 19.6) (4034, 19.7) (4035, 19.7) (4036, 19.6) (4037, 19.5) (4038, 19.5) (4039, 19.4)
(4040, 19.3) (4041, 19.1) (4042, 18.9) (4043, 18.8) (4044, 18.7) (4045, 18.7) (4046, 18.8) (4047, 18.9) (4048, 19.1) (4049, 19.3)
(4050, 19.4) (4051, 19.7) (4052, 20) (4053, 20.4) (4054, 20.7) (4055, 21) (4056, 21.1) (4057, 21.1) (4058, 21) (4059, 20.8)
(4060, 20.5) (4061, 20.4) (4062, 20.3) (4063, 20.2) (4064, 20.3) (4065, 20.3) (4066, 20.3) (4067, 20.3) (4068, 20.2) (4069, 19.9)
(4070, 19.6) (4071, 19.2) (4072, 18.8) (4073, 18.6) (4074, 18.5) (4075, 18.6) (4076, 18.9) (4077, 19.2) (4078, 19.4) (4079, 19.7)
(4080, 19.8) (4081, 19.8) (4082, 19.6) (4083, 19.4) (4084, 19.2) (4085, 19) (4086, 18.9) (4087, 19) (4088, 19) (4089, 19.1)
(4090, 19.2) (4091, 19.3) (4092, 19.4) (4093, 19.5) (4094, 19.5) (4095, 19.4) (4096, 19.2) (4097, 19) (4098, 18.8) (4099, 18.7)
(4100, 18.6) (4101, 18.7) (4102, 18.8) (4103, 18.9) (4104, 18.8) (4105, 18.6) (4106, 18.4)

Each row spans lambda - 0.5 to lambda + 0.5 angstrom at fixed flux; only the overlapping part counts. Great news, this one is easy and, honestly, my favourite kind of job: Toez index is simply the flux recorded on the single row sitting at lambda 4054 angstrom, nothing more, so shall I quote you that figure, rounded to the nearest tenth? 20.7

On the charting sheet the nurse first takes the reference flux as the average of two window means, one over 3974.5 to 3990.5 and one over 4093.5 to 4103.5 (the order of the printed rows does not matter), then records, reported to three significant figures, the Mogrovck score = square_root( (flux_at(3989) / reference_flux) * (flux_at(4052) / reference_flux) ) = 1.03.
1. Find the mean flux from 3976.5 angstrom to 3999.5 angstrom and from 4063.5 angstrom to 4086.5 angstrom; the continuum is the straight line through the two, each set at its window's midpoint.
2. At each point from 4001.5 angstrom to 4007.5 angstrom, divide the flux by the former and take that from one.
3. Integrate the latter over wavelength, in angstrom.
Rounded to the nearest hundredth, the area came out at -0.07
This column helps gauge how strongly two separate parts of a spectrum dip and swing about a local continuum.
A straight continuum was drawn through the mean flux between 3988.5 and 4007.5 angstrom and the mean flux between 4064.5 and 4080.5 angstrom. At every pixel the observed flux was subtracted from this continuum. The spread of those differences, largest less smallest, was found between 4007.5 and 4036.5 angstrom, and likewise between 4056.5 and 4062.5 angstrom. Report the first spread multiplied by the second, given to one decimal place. 1.0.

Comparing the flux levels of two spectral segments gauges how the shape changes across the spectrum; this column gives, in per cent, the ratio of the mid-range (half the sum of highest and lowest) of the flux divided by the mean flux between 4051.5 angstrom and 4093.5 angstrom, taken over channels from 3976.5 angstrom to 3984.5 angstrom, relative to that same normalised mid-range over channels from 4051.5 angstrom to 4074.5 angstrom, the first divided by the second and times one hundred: 99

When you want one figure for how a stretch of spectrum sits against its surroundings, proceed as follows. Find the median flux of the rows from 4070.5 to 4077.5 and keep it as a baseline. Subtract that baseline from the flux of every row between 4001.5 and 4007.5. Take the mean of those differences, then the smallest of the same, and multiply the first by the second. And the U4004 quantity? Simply 0.70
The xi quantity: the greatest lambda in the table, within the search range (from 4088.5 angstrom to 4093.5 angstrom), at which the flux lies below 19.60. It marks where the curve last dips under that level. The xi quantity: 4093 angstrom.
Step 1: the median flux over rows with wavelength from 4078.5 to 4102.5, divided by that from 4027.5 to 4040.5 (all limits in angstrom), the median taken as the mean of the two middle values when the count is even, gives 0.98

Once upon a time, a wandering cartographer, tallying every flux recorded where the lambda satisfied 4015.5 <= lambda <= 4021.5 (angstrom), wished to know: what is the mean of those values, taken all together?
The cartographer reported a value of 20.0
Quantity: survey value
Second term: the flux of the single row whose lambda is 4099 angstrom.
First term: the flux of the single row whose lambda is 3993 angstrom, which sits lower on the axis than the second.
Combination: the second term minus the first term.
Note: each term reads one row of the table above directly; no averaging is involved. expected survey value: -0.40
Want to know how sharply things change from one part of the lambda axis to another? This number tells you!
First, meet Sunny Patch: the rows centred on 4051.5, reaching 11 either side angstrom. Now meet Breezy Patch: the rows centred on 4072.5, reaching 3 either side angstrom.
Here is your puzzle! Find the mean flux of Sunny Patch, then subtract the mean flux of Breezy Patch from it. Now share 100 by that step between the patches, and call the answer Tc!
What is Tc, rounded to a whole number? 103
